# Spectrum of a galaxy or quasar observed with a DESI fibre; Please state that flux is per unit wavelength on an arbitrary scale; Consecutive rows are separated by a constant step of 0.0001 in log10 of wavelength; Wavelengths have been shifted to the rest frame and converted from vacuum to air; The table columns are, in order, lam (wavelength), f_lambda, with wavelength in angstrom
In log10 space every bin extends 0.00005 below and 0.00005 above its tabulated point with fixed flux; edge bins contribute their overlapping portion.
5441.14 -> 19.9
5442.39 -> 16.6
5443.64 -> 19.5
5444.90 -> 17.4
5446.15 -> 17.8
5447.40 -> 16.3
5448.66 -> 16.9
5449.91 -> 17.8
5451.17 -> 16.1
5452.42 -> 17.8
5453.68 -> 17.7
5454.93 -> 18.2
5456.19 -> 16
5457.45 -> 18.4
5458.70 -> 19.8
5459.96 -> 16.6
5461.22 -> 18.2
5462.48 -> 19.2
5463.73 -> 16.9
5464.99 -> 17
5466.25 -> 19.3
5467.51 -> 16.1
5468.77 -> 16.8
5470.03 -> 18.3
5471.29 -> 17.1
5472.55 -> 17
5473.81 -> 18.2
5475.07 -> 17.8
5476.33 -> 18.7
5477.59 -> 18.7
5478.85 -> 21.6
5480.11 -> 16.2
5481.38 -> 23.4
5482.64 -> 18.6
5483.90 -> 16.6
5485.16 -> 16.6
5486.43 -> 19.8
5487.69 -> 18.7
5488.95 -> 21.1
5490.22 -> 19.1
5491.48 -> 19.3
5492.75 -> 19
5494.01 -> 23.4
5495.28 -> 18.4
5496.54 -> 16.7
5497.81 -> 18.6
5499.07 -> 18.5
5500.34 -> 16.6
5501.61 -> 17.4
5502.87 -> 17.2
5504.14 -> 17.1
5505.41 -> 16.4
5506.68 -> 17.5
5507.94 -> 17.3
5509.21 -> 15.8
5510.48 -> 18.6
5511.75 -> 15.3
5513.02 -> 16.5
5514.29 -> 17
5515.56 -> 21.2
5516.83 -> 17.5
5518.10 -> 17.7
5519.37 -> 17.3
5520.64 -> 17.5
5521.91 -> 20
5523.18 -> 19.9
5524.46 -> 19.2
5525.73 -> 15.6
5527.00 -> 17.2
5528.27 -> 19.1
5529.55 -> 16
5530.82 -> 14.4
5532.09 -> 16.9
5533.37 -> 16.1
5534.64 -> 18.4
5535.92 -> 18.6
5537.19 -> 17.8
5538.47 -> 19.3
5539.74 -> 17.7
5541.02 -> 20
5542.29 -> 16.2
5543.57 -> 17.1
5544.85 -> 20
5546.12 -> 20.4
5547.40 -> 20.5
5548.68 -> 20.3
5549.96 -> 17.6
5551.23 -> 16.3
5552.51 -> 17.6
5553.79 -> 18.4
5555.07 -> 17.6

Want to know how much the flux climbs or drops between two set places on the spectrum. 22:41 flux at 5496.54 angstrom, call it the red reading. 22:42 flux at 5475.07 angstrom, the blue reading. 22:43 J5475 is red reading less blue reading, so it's -1.1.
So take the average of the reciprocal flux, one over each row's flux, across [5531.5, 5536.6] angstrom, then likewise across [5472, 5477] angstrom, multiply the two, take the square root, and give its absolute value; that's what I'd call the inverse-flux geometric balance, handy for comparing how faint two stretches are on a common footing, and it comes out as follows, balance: 0.0566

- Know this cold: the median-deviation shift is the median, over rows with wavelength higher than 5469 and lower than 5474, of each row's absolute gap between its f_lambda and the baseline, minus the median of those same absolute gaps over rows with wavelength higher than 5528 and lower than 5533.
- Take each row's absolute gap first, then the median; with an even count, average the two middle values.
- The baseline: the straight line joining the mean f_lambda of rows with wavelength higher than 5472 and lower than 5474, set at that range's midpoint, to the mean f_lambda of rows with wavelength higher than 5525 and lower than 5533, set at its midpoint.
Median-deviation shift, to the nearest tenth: -0.7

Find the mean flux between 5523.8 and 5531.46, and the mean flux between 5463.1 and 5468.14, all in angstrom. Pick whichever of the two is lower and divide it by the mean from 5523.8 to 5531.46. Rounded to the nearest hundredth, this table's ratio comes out 1.00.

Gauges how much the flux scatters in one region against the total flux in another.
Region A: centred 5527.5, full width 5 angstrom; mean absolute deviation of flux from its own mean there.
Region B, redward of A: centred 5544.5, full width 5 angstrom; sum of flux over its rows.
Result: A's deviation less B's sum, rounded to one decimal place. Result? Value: -72.5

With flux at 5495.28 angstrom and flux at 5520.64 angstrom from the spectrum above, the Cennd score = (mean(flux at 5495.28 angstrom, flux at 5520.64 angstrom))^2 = 322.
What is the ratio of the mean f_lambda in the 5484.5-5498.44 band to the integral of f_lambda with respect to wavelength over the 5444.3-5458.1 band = 0.0801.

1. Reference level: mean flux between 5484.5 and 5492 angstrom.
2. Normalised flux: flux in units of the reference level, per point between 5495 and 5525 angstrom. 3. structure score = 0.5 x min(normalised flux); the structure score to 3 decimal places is 0.401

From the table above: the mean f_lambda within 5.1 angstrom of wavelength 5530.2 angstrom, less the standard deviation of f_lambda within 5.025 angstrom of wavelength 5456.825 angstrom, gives 15.6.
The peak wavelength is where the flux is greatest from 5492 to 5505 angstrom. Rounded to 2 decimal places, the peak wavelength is 5494.01 angstrom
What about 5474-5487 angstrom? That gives 5481.38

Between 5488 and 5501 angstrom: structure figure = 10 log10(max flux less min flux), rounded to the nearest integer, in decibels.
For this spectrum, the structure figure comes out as 8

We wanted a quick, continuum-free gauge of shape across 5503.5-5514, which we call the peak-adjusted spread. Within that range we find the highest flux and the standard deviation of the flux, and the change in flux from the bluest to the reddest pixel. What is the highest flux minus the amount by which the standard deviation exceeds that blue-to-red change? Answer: 17.0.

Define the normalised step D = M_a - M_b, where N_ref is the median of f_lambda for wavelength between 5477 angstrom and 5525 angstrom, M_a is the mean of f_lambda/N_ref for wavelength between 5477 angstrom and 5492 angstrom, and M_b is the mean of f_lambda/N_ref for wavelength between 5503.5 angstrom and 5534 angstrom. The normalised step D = 0.10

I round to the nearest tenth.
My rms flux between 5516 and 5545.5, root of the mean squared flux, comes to 17.9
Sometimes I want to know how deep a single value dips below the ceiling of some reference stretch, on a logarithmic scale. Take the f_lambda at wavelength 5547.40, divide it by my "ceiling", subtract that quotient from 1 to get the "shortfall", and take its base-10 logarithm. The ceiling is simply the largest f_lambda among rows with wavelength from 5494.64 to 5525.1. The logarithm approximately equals -1.5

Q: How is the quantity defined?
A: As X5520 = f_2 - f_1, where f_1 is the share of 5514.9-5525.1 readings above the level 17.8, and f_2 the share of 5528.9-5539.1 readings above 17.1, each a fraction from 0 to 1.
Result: 0.0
